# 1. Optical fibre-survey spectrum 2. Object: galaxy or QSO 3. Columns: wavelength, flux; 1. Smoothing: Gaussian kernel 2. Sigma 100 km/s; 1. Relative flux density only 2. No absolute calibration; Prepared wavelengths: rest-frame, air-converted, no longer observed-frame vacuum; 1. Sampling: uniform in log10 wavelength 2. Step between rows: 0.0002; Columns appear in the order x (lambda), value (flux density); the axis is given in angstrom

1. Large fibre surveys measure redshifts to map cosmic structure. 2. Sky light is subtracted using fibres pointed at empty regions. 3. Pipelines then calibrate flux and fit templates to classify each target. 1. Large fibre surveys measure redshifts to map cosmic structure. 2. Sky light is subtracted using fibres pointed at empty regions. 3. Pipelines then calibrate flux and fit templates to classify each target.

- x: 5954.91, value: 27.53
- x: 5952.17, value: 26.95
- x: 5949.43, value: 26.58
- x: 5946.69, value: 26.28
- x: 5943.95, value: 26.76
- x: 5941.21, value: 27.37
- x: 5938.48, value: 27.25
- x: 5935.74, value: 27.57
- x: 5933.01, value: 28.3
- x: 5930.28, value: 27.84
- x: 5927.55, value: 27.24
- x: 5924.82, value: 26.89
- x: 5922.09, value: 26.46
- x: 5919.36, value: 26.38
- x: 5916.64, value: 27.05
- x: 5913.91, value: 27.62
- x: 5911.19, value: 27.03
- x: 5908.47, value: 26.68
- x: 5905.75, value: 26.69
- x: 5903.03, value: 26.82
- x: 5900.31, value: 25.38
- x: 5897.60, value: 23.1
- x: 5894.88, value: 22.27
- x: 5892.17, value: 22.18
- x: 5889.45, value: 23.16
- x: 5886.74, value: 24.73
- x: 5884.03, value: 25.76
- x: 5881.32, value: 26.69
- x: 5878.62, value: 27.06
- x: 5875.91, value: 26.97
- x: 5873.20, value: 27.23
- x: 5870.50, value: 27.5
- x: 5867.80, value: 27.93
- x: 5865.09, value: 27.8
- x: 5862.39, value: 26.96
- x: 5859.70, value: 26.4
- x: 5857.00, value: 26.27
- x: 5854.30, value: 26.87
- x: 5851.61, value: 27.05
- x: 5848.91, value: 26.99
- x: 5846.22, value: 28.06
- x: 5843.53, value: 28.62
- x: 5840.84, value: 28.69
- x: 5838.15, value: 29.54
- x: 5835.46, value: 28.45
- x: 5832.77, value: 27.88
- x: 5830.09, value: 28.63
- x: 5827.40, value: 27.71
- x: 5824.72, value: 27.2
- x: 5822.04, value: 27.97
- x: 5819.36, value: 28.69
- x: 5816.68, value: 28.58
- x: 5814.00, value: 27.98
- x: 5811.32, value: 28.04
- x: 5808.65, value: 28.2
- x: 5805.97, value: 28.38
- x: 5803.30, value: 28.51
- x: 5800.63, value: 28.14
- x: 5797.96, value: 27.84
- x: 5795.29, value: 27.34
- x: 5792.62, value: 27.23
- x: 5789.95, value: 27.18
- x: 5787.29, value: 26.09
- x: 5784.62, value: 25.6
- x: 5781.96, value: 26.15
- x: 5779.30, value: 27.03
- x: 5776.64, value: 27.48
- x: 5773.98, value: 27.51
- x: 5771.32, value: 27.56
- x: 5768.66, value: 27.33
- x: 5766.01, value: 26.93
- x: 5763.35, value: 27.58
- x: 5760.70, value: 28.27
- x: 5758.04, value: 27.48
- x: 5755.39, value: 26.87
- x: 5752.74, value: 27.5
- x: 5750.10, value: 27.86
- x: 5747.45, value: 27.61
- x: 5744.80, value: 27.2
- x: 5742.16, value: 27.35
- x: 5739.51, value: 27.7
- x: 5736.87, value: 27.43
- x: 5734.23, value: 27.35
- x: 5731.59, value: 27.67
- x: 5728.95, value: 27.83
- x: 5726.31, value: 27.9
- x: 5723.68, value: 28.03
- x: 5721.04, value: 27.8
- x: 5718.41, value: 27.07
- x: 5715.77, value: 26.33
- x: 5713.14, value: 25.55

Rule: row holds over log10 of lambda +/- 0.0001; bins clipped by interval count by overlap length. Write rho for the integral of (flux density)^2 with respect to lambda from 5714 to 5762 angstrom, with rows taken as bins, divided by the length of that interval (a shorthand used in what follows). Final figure 756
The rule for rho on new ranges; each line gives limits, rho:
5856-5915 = 679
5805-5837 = 792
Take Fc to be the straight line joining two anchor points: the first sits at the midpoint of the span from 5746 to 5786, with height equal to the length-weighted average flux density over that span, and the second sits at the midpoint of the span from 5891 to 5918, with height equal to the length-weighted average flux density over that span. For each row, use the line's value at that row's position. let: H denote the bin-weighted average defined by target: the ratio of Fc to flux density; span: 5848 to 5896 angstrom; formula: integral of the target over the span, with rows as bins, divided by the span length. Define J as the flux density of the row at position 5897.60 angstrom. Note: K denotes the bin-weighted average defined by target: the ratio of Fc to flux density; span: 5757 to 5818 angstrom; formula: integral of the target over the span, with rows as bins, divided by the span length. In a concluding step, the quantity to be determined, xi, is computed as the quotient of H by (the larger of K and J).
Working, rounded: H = 1.00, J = 23.1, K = 0.982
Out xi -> 0.0432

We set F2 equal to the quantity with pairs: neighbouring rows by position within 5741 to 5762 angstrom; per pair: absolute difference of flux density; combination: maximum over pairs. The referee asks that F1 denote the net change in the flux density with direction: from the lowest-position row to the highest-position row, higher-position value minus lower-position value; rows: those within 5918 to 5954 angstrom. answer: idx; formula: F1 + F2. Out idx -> 1.4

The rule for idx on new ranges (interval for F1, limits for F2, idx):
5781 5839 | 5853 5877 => 4.2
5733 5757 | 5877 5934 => 1.8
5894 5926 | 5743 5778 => 5.4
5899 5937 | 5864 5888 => 3.2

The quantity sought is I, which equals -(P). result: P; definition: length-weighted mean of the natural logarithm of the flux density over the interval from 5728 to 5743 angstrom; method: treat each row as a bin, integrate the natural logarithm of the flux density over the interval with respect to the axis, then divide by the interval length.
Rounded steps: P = 3.32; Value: -3.315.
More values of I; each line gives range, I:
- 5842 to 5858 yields -3.308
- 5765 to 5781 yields -3.307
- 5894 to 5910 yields -3.227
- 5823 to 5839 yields -3.338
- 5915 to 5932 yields -3.295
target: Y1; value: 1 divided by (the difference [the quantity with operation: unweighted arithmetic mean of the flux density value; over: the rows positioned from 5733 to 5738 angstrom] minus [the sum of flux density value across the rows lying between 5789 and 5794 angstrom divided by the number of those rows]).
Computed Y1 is 5.4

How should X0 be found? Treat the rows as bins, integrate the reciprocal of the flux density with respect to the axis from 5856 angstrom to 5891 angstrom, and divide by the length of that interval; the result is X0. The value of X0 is 0.0379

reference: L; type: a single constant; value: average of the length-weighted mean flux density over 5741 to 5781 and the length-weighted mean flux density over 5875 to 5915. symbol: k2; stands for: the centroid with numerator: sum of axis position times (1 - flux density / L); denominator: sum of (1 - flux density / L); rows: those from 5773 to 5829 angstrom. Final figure 5807.6 angstrom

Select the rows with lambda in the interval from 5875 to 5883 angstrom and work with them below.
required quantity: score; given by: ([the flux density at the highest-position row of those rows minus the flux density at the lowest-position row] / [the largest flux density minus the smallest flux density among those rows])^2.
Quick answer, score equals 0.57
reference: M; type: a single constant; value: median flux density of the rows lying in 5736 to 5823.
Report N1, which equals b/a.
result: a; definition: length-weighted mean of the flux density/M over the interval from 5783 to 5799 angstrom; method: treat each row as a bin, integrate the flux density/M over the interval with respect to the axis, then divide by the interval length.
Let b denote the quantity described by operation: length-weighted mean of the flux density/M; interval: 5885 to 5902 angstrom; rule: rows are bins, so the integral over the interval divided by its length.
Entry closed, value 0.88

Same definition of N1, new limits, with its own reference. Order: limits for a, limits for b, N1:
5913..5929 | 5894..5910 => 0.94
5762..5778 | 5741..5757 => 1.00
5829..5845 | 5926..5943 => 0.96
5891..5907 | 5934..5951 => 1.11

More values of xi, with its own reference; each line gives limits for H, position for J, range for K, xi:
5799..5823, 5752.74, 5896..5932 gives 0.0343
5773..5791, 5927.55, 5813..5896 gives 0.0372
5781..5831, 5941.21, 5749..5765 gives 0.0354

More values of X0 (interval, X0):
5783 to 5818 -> 0.0363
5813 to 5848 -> 0.0354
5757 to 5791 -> 0.0369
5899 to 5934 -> 0.0371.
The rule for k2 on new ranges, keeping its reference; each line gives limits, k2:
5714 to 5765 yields 5740.7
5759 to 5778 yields 5768.0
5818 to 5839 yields 5829.8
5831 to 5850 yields 5839.9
